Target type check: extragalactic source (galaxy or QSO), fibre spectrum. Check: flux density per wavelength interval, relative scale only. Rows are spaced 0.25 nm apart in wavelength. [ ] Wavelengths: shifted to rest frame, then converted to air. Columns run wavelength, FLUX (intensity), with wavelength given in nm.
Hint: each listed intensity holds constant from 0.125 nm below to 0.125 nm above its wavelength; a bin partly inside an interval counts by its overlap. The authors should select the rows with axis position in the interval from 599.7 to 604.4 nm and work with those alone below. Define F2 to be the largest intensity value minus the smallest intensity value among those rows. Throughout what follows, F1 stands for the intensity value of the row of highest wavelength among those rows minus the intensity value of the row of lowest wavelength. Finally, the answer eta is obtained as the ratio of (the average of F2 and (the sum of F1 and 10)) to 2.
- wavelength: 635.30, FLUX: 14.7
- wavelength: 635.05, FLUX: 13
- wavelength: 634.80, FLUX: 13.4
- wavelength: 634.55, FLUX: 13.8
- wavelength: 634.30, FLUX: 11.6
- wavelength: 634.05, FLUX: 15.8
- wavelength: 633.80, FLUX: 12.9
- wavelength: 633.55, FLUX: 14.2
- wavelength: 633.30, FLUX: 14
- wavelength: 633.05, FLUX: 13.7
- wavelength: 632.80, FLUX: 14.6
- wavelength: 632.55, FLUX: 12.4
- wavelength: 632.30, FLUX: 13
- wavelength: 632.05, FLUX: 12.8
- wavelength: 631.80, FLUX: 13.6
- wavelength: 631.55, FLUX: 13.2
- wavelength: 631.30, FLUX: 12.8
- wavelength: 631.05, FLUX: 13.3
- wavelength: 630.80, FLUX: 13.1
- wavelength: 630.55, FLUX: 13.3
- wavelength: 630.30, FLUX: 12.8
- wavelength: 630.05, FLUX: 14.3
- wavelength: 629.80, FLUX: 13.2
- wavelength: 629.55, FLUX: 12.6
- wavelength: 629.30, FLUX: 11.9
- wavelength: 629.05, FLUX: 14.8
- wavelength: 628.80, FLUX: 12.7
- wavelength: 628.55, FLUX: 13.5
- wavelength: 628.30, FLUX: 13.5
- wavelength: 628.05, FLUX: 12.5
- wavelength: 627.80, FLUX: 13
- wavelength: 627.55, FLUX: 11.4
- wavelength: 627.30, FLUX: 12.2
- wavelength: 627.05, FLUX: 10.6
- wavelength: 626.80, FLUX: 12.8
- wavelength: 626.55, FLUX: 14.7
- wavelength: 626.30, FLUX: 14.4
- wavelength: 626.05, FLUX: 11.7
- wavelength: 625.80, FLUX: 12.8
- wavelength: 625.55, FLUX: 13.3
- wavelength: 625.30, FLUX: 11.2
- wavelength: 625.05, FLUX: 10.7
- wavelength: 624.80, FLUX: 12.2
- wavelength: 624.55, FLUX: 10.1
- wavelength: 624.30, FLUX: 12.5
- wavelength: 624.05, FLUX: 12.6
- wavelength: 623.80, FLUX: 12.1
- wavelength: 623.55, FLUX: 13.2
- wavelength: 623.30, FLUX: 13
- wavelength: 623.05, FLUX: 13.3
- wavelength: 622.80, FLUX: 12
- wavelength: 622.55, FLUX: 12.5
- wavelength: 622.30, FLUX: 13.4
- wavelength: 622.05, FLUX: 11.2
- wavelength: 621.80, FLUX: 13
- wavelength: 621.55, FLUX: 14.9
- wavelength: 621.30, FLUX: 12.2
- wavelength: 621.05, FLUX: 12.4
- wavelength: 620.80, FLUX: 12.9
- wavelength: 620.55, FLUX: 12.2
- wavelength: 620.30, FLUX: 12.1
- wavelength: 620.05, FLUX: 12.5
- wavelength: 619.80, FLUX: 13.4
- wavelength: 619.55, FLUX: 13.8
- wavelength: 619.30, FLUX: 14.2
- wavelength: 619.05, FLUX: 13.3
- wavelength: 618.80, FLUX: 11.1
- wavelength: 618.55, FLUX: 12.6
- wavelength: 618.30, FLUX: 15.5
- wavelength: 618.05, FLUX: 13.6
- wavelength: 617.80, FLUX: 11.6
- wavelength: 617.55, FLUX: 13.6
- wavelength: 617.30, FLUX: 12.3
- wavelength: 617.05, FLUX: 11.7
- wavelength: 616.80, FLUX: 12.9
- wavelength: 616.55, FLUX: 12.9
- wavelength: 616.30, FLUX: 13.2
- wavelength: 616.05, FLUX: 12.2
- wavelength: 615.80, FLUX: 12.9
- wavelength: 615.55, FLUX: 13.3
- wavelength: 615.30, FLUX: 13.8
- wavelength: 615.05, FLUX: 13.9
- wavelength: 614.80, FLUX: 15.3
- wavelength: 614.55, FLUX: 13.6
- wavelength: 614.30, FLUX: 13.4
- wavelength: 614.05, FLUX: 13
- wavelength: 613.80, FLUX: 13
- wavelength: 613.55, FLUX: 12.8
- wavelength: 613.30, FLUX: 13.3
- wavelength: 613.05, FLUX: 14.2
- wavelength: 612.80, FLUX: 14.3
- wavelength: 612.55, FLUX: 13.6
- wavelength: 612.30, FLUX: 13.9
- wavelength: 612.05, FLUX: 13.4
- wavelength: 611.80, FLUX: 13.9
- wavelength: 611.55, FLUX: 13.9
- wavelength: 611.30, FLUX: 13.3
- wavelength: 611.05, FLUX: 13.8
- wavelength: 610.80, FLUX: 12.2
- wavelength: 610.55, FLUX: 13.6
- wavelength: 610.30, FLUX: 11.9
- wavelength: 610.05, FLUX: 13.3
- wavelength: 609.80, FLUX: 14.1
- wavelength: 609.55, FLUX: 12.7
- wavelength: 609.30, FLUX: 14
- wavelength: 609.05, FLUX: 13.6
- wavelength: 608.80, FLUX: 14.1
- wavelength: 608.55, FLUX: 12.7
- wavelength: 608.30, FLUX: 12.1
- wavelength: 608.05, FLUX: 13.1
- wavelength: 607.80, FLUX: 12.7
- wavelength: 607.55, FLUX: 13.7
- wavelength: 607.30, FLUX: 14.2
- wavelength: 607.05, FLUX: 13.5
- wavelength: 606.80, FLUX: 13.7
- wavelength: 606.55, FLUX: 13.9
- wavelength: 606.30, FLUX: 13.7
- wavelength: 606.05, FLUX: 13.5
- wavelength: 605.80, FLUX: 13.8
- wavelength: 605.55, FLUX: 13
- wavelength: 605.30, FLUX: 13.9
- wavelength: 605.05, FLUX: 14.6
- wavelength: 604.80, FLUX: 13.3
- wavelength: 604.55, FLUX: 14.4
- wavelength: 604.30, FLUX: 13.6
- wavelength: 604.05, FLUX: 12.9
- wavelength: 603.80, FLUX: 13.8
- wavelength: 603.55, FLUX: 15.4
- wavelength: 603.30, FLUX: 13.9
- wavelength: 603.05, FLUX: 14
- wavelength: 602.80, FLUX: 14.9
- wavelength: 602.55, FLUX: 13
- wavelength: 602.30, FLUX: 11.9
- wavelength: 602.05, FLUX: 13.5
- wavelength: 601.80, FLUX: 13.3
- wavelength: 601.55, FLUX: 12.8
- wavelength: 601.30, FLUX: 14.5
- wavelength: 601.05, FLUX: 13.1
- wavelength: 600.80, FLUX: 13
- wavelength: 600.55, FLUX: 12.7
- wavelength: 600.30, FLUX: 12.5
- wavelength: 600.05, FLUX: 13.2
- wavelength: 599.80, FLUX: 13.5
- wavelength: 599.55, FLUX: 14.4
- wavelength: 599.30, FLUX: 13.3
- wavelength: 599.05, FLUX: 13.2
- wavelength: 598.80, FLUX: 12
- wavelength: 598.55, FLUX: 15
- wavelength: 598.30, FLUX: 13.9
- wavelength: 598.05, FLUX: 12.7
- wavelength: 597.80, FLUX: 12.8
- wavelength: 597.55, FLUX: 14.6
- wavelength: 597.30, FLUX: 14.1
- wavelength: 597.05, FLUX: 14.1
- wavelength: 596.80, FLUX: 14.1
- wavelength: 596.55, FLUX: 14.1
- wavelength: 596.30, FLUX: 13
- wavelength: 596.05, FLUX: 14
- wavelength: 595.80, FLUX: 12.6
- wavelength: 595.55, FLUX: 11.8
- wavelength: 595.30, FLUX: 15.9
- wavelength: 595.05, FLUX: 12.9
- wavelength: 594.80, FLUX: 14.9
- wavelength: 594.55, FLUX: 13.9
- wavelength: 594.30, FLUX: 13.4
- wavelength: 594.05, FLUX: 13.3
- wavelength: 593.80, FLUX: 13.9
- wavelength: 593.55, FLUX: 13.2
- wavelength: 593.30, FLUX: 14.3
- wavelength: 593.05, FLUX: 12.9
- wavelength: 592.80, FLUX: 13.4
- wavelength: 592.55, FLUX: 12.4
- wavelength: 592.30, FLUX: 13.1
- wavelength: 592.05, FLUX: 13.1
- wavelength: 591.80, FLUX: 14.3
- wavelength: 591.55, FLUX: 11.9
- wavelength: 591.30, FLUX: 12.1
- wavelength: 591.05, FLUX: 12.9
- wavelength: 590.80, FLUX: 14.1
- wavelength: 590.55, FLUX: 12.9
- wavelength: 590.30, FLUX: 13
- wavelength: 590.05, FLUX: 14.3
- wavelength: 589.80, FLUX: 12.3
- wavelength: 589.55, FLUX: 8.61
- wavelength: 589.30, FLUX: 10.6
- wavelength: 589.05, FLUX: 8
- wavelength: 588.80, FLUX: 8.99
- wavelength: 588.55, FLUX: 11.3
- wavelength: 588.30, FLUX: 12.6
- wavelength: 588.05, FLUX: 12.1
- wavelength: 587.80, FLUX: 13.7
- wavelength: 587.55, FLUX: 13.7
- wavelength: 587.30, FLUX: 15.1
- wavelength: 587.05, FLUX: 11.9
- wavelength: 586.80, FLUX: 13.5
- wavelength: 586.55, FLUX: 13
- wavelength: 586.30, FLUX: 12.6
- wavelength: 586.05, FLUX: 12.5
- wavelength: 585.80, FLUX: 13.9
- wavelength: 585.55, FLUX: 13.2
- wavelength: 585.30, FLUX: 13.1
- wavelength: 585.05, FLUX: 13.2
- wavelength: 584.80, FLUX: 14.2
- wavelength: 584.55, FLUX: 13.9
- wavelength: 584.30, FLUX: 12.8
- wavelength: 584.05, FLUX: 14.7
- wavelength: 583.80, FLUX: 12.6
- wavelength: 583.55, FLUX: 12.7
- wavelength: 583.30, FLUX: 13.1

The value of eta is 3.40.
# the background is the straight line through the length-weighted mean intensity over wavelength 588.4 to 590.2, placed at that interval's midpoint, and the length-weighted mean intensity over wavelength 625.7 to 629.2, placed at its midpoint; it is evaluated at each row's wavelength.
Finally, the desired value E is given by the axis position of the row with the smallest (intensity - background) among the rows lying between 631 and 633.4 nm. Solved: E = 632.55 nm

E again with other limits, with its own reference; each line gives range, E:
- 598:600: 598.80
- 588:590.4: 589.05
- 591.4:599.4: 595.55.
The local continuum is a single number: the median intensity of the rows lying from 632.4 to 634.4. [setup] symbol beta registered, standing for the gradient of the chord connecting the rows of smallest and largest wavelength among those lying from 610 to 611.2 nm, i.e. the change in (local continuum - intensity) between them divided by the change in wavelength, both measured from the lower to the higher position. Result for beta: -0.5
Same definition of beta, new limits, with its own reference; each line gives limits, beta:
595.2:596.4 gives 2.9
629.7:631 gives 0.1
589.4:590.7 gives -4.3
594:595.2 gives 0.4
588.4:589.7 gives 2.7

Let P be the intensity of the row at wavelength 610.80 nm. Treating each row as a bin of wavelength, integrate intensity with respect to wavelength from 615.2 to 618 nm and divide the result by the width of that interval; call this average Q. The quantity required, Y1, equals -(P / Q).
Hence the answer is -0.95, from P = 12.2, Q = 12.8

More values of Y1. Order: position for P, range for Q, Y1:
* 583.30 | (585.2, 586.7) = -1.00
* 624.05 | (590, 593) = -0.96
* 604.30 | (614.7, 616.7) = -1.01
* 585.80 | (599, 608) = -1.02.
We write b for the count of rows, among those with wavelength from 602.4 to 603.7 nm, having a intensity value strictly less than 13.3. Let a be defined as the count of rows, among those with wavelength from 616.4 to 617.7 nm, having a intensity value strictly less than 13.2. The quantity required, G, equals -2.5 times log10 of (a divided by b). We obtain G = -2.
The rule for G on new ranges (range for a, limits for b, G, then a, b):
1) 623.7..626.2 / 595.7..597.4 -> -2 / 9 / 2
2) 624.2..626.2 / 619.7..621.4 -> 0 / 7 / 6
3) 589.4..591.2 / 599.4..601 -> 0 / 5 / 4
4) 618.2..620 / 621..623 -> 1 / 2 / 6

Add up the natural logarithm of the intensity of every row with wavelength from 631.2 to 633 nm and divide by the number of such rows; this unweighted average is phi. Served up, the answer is 2.58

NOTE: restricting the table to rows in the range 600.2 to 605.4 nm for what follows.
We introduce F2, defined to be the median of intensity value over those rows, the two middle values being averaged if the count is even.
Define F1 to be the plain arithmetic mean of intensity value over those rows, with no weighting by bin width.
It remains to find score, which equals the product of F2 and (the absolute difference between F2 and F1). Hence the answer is 1.0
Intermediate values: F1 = 13.6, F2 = 13.5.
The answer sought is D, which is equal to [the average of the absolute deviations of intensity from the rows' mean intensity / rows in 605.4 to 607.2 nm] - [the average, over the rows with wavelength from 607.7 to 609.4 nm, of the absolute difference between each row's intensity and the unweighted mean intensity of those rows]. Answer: -0.4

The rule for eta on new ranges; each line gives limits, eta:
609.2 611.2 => 3.00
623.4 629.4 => 3.35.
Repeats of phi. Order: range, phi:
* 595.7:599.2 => 2.61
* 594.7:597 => 2.61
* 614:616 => 2.61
